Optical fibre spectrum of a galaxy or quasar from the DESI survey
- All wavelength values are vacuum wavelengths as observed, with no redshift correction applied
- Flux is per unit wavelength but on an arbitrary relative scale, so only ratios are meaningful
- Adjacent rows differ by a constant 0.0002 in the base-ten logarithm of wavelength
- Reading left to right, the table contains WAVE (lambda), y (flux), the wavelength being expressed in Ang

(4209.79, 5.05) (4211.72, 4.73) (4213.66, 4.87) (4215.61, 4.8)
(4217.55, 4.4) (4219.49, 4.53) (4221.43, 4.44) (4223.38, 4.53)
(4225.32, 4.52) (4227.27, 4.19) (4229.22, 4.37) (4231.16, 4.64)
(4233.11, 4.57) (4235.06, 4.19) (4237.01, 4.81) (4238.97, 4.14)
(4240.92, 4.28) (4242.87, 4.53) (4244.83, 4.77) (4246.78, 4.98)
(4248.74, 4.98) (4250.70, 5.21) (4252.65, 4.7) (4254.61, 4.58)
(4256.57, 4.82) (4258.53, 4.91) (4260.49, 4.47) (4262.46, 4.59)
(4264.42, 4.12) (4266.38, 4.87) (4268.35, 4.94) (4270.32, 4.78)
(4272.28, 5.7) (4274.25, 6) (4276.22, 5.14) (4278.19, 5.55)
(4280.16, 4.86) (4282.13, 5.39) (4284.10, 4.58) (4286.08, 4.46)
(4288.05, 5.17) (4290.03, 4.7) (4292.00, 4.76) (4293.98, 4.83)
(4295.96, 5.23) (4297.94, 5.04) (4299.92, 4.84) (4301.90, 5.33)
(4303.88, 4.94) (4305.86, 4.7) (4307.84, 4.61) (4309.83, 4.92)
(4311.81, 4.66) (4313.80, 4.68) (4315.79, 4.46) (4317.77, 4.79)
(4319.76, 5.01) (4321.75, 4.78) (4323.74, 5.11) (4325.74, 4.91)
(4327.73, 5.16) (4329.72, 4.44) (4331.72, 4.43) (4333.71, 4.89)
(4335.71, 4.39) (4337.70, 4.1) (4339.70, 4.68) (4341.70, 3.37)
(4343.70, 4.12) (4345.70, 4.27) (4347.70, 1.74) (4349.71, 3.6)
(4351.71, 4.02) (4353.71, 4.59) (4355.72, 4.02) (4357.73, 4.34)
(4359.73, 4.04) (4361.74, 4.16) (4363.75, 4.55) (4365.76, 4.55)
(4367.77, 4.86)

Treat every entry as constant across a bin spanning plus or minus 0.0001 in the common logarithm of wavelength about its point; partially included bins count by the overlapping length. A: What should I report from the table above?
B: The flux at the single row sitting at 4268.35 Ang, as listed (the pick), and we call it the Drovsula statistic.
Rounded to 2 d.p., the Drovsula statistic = 4.94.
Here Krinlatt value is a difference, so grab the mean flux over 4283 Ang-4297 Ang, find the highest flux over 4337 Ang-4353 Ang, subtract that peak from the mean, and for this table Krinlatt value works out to 0.14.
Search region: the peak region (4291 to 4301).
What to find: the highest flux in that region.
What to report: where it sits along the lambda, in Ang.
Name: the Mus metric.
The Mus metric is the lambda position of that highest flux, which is 4295.96 Ang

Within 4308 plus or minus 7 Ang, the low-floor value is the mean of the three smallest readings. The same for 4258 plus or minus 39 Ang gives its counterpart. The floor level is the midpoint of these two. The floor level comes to 4.4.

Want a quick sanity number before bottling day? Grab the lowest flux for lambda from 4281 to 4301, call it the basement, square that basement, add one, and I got 21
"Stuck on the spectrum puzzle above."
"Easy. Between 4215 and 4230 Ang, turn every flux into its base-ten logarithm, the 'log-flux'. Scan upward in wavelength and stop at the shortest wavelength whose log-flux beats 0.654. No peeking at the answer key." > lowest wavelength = 4215.61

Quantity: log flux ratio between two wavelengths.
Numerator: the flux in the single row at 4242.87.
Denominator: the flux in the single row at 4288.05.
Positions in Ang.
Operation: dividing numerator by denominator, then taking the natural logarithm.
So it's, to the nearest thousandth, -0.132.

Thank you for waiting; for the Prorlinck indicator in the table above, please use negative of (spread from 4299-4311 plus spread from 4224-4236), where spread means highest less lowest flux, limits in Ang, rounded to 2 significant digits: -1.2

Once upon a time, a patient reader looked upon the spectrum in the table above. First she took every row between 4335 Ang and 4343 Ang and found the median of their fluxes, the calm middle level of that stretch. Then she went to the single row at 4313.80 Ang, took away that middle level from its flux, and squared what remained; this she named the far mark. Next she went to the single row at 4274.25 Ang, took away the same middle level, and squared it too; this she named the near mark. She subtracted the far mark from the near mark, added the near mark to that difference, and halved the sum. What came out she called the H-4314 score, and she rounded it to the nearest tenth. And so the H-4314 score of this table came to 3.0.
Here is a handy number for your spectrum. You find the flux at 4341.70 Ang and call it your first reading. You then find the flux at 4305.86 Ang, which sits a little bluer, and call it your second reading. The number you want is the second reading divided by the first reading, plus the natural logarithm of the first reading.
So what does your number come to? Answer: 2.61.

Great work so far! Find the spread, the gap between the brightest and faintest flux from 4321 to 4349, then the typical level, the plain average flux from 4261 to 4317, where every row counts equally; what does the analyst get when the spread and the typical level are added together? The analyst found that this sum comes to 8.34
